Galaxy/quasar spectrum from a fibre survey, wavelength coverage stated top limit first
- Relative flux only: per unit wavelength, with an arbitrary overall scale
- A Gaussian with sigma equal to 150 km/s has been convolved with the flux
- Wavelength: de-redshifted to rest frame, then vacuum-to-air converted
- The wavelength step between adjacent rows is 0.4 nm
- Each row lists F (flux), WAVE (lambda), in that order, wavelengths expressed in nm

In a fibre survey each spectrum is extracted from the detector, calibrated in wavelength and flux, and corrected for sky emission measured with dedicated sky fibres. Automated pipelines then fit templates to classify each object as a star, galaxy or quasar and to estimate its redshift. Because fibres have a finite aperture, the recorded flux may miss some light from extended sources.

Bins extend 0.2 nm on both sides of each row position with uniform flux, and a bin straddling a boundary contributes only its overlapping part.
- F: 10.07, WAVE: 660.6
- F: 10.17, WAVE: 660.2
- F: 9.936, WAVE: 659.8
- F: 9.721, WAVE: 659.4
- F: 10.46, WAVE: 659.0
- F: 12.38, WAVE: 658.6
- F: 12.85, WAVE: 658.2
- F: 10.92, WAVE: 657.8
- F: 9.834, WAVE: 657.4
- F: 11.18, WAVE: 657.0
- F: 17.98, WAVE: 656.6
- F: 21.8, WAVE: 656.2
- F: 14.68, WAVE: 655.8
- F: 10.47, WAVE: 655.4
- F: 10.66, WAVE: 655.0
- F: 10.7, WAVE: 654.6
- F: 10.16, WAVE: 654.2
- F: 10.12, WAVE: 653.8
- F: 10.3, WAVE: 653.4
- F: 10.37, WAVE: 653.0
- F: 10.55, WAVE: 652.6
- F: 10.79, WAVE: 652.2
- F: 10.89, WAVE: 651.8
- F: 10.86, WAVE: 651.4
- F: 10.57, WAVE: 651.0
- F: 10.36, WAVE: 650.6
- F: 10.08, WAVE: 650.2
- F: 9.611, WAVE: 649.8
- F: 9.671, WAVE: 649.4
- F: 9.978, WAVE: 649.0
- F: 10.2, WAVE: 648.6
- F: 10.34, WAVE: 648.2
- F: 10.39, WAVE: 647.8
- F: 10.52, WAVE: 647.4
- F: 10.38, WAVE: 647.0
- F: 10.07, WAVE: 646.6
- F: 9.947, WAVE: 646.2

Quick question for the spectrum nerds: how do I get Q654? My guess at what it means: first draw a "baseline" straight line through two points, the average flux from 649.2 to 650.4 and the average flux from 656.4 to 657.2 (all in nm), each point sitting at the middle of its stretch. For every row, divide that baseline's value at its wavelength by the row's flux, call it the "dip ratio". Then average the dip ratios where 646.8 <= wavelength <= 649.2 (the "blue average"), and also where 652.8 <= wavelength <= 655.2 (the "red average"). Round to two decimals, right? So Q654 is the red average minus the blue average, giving 0.39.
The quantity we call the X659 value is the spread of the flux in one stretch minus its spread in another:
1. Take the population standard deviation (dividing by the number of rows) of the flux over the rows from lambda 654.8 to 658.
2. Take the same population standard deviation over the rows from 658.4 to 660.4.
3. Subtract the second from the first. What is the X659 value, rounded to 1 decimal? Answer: 3.1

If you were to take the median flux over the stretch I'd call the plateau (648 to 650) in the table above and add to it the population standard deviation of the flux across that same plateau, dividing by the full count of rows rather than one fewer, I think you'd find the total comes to 10.3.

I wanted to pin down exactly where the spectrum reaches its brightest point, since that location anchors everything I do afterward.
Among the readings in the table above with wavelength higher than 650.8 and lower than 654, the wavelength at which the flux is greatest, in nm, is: 651.8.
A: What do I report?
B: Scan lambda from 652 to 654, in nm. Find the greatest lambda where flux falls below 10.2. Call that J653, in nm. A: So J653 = 653.8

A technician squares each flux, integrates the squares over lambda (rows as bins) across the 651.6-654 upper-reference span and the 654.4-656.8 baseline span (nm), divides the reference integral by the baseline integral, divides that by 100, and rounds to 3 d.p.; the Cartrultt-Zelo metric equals 0.005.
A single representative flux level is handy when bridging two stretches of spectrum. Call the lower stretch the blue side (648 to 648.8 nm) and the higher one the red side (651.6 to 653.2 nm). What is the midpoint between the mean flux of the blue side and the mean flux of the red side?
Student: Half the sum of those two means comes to 10.5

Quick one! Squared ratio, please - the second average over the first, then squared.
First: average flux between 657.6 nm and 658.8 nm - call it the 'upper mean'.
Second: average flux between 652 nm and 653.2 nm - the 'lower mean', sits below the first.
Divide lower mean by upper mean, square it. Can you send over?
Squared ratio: 0.77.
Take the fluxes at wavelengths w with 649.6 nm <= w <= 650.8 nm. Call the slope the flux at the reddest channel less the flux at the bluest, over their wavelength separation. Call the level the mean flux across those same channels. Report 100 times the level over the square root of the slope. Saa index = 1035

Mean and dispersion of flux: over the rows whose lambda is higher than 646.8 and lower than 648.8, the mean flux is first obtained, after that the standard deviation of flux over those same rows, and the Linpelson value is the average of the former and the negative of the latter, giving 5.13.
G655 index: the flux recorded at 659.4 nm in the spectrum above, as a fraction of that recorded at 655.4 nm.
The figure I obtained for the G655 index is 0.93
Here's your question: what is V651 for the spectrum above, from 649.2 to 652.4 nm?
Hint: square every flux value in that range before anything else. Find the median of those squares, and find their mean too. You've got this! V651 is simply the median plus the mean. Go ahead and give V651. 217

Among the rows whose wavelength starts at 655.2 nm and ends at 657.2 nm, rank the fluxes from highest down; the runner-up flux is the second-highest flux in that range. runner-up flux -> 17.98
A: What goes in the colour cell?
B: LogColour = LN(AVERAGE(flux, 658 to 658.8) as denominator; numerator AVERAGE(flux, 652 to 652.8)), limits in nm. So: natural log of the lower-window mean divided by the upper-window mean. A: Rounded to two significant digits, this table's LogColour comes -0.17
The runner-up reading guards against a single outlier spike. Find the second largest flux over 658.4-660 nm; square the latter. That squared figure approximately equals 109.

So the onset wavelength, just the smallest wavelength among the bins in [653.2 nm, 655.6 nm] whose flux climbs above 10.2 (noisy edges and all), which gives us 653.4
